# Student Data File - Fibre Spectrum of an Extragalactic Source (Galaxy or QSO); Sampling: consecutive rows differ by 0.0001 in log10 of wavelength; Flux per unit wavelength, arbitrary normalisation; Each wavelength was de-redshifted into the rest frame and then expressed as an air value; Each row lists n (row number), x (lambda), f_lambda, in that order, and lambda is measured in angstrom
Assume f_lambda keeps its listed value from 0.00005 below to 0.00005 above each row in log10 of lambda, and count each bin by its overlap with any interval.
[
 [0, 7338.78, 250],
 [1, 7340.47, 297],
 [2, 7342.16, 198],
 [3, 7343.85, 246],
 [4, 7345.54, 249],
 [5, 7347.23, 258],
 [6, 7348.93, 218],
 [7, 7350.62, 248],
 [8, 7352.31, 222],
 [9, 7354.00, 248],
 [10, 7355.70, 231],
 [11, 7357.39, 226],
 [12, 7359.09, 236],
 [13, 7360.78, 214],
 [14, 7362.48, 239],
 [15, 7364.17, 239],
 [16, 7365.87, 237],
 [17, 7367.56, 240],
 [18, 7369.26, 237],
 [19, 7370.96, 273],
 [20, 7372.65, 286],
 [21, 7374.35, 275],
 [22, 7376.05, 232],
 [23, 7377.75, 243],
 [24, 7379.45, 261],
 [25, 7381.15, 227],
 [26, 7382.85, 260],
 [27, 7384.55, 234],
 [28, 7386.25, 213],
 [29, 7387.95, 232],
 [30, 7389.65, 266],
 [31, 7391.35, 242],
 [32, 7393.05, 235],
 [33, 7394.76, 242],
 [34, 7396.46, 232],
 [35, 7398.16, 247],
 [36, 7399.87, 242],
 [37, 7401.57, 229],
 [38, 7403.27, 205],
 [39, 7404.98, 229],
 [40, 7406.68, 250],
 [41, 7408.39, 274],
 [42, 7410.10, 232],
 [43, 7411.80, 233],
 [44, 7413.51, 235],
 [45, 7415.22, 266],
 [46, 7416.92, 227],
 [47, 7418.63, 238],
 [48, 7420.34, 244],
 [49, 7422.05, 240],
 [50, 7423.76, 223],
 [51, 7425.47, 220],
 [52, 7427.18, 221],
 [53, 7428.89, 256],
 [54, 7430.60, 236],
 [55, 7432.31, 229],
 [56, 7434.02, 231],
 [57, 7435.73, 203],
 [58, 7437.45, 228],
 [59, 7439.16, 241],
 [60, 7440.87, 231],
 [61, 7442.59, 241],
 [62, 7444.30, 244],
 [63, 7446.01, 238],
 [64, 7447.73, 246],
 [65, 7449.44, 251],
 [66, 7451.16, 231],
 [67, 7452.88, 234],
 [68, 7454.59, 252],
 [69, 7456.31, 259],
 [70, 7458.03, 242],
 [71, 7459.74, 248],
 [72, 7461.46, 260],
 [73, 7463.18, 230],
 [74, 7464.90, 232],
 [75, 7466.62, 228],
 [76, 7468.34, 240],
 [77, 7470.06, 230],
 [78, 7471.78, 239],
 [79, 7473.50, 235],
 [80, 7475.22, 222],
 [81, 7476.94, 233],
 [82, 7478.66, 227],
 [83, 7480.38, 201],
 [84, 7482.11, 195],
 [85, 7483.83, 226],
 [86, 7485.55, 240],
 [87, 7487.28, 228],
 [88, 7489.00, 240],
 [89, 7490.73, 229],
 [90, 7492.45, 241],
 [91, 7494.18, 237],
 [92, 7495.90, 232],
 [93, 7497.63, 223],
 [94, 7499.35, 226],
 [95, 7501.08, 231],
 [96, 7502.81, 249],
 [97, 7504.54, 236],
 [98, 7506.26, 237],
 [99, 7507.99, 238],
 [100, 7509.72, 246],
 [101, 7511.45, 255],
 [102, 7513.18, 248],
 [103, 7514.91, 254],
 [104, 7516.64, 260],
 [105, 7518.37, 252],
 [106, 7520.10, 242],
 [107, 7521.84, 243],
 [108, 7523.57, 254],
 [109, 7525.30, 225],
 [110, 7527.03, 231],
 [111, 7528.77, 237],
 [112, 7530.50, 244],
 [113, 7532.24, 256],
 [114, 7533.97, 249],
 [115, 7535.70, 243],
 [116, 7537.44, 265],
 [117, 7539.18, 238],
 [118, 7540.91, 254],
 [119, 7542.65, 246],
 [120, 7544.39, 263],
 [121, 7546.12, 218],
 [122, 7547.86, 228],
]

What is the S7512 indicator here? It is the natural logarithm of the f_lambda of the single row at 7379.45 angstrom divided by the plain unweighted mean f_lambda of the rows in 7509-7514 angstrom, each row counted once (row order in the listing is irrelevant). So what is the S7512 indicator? 0.044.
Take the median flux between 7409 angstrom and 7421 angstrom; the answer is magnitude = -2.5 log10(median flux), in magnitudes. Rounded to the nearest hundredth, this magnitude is -5.93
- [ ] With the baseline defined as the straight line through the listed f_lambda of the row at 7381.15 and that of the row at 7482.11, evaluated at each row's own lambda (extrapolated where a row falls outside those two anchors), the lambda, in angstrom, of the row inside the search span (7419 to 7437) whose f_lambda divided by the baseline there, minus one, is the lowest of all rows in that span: 7435.73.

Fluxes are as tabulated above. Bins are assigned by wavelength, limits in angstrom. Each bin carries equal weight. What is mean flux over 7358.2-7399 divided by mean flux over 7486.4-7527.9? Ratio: 1.015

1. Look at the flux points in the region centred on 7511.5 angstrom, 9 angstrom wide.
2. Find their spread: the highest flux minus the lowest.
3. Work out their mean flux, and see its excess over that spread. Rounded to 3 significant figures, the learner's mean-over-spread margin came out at 231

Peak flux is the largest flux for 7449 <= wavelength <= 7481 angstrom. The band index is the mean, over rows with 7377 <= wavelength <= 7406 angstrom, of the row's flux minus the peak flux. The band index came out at -22.4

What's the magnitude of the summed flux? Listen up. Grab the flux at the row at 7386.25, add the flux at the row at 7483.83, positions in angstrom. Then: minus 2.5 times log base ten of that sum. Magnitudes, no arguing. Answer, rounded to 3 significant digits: -6.61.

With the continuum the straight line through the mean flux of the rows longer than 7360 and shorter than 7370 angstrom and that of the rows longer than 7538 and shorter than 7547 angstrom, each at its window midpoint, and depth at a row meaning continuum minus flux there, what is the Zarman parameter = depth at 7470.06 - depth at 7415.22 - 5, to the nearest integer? 34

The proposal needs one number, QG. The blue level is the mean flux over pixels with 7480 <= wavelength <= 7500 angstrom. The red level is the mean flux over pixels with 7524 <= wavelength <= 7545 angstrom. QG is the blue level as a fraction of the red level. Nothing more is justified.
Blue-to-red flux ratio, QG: 0.92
